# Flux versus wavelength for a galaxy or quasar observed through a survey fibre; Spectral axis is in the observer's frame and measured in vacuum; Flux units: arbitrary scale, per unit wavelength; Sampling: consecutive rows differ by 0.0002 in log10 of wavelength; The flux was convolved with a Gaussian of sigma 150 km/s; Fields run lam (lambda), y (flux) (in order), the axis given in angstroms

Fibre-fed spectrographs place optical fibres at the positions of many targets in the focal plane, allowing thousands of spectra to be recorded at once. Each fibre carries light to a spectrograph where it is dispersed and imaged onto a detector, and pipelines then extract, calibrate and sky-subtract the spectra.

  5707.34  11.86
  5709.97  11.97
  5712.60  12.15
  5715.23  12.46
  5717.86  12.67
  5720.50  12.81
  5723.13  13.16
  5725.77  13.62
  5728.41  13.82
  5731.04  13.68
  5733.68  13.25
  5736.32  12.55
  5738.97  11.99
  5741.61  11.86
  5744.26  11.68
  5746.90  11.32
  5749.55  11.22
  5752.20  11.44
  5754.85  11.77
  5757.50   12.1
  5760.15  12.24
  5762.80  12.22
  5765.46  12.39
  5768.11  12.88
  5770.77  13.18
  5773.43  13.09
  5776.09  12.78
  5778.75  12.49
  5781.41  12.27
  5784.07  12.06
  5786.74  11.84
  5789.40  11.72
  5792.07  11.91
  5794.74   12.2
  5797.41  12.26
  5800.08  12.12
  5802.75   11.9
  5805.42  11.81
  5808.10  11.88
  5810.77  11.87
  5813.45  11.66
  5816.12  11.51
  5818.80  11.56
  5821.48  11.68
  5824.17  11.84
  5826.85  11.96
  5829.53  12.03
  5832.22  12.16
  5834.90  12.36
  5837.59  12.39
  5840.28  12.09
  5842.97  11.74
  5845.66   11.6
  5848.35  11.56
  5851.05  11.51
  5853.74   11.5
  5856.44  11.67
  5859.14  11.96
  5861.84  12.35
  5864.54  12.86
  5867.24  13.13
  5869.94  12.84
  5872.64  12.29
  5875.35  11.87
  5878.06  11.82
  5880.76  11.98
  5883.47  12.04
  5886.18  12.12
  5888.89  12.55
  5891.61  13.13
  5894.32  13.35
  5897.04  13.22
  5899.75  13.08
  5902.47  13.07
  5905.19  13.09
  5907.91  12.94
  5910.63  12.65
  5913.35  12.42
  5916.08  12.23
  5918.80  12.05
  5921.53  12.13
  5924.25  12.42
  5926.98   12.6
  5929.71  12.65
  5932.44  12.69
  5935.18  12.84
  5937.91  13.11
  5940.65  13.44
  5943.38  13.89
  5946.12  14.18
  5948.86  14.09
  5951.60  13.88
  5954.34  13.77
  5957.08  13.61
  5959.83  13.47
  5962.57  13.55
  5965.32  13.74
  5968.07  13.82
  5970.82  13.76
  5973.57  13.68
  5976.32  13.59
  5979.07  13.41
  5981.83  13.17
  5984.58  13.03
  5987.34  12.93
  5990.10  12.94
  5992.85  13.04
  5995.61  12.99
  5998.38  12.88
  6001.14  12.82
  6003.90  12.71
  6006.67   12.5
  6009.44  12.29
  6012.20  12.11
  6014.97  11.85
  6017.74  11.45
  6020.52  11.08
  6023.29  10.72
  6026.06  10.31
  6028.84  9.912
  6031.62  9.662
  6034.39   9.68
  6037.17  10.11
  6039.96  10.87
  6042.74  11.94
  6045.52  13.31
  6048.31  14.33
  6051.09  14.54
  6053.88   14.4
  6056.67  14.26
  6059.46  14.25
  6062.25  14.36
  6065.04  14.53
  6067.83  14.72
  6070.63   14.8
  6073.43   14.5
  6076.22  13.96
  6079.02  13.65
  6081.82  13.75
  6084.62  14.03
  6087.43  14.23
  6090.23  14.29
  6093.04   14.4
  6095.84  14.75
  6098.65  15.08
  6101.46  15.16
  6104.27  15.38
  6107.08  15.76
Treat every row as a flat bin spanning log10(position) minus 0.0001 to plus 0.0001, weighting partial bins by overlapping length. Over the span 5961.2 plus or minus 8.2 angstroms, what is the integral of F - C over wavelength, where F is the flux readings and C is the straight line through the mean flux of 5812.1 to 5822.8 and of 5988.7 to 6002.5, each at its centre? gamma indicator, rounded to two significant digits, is 16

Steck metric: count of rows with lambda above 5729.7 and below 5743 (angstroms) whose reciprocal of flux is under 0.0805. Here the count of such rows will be 3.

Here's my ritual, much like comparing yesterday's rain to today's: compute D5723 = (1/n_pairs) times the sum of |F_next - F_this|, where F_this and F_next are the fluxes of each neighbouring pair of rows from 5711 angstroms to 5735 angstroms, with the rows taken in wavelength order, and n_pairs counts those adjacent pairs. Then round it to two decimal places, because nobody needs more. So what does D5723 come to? 0.28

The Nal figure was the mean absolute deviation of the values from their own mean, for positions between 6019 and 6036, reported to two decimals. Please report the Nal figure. 0.48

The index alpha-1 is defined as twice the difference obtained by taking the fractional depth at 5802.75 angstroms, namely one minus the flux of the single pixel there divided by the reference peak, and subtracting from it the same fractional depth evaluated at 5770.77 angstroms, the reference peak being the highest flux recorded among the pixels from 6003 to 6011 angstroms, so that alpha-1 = 0.20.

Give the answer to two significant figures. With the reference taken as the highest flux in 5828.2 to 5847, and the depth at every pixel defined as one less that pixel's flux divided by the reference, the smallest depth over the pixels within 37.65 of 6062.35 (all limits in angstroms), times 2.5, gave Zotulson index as -0.54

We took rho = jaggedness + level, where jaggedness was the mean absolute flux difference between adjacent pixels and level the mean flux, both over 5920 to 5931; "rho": 12.6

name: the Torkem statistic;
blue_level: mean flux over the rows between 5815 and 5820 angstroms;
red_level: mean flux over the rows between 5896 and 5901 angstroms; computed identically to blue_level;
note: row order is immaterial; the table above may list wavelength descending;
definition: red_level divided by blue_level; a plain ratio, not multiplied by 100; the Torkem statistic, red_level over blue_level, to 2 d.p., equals 1.14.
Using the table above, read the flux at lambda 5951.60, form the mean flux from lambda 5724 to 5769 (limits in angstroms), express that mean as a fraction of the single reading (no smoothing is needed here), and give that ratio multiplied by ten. 8.9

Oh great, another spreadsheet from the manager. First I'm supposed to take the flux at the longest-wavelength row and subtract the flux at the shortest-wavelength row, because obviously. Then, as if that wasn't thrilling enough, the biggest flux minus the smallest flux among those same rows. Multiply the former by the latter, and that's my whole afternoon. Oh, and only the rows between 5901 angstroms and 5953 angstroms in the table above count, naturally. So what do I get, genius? 1.7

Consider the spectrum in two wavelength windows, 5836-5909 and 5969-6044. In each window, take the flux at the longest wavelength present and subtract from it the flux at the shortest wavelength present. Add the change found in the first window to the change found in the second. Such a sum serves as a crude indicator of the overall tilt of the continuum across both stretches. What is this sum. -1.3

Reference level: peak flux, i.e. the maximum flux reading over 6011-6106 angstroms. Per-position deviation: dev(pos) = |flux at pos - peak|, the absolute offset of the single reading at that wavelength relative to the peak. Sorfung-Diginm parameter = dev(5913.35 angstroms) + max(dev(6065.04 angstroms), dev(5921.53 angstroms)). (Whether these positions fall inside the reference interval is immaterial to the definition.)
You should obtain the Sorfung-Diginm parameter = 6.2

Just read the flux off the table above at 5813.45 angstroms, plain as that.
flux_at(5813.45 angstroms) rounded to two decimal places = 11.66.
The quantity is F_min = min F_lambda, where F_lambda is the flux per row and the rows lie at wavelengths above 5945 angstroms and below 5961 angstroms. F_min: 13.47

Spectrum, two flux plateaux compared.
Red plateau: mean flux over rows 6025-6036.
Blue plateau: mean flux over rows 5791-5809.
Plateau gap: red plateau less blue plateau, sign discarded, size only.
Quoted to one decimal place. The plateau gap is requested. 2.1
